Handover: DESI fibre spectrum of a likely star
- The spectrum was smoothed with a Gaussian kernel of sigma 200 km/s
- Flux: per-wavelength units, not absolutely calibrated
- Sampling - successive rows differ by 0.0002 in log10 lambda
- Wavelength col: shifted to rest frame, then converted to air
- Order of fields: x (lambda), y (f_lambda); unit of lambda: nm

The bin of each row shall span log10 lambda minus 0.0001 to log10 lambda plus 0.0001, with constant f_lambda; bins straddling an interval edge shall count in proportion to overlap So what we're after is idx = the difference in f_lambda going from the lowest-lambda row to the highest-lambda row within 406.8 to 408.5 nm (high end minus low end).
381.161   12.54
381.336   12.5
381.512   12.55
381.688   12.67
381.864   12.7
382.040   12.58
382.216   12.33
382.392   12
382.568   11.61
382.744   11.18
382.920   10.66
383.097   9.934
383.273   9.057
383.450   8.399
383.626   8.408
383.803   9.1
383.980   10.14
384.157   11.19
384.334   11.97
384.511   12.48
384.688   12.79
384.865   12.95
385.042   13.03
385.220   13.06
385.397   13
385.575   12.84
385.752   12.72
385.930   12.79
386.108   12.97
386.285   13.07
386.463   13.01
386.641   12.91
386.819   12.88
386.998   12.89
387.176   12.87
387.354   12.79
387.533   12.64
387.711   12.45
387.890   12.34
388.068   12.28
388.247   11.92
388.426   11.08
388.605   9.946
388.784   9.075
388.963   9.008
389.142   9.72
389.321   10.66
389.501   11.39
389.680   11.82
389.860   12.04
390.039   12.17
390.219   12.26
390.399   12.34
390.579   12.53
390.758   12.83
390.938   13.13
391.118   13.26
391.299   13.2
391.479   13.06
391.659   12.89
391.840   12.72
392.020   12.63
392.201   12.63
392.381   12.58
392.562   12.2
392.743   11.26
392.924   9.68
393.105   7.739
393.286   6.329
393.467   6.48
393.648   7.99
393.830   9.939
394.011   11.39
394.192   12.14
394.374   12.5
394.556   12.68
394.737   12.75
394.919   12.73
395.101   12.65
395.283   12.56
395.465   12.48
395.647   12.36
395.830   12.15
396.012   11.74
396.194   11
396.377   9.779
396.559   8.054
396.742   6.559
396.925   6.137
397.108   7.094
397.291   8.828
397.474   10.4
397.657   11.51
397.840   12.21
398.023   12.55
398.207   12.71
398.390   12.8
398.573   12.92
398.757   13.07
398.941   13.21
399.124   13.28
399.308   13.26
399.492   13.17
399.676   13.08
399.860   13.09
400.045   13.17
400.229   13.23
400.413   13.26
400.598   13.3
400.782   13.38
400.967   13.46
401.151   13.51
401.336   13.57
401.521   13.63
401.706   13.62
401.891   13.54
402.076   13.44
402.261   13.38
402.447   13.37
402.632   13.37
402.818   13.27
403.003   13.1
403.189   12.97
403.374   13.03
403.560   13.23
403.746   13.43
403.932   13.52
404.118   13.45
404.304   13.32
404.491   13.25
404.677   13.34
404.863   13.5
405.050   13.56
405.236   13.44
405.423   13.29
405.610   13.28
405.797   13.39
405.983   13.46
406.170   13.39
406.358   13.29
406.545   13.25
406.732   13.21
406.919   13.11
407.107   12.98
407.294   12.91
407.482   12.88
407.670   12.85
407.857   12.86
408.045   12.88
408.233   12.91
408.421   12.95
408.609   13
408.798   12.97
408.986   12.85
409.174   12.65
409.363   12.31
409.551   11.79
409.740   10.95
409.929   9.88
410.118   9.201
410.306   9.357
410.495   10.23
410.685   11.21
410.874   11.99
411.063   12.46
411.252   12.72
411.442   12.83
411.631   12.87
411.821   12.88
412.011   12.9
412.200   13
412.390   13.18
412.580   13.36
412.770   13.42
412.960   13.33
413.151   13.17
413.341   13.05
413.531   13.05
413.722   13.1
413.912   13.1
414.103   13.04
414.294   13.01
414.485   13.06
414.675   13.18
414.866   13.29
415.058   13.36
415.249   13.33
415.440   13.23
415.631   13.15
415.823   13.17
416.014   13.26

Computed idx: -0.16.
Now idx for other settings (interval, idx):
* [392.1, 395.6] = -0.15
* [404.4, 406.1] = 0.21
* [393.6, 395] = 4.74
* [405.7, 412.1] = -0.49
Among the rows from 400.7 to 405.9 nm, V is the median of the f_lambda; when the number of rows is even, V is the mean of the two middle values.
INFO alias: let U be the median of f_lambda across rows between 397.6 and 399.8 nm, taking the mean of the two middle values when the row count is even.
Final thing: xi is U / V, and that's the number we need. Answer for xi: 0.971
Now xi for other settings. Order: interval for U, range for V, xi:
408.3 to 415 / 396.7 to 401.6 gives 0.989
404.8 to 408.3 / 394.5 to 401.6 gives 1.041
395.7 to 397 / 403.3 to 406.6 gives 0.732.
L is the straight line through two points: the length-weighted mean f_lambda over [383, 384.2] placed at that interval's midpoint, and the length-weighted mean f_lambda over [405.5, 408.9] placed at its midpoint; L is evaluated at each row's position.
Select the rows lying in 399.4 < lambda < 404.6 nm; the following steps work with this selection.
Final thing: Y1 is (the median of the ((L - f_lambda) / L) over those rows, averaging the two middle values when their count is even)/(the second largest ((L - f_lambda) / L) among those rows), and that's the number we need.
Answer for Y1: 2.2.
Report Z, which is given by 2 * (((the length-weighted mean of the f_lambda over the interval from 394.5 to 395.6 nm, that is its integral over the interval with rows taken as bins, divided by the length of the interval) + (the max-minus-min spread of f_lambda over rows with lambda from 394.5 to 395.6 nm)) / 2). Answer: 12.9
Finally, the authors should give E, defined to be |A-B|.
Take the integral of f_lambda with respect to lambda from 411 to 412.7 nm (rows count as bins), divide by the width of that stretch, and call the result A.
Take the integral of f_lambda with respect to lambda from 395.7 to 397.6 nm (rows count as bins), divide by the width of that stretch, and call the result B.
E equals 3.7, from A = 12.9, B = 9.3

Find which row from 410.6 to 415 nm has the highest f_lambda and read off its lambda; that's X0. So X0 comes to 412.770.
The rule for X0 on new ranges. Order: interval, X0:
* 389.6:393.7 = 391.118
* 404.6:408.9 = 405.050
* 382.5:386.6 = 386.285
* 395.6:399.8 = 399.124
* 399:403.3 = 401.521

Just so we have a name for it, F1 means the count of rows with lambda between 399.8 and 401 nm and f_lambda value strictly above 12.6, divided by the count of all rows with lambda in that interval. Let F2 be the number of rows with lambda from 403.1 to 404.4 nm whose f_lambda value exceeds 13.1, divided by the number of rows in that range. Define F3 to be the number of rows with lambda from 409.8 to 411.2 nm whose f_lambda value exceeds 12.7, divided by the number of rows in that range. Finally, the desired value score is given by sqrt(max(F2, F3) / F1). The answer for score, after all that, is 0.8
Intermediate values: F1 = 1.00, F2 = 0.7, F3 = 0.0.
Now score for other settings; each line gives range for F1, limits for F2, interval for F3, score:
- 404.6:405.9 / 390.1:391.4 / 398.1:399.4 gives 1.0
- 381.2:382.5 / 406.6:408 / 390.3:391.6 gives 1.6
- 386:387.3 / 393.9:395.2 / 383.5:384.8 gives 0.4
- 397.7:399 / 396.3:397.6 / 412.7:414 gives 1.2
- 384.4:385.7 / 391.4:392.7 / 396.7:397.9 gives 0.0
